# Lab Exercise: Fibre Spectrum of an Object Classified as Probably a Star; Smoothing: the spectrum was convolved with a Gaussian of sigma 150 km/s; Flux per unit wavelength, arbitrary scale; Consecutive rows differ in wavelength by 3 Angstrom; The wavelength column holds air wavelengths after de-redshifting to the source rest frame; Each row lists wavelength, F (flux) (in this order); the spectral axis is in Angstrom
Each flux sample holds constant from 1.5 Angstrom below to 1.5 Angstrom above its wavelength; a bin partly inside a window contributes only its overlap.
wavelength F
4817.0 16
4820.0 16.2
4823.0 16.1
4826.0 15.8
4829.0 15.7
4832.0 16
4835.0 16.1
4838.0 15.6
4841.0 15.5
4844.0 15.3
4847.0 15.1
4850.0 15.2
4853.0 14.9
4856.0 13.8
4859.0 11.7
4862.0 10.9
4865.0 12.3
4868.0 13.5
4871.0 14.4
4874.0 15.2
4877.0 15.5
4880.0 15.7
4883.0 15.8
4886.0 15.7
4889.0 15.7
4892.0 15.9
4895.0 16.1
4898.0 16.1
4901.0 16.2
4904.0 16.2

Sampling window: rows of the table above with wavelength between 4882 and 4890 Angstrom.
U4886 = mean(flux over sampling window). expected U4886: 15.73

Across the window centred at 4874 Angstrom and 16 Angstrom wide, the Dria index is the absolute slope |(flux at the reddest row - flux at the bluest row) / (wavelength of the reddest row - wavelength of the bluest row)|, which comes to 0.18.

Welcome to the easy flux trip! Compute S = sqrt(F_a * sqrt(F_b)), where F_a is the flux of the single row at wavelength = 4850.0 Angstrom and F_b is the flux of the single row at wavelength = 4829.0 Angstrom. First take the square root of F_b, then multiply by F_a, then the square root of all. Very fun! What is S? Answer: 7.76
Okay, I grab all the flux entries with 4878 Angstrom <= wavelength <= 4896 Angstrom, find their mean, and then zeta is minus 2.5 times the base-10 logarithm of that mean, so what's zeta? -3.00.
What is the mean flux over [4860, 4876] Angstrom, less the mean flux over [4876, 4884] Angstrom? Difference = -2.4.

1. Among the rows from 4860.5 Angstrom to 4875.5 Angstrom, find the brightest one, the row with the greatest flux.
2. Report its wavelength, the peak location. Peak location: 4874.0 Angstrom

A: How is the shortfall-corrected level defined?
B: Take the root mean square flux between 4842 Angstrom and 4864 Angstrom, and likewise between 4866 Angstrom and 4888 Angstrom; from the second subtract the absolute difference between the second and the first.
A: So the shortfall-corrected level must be 13.9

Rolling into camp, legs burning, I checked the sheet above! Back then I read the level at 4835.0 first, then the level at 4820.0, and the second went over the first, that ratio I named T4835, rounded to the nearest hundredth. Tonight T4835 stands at 1.01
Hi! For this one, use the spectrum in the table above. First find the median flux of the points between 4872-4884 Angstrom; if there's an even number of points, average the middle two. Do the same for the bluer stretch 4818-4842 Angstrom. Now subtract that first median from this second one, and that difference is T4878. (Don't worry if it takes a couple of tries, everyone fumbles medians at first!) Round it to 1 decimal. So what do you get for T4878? 0.3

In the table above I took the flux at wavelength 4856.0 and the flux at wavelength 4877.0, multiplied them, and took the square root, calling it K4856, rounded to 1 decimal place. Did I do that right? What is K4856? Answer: 14.6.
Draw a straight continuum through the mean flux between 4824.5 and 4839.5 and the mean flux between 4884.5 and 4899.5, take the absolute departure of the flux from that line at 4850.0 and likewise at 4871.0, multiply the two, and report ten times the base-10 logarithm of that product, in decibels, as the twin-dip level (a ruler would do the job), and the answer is -0.1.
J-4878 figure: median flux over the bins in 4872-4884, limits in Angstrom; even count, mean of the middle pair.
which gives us 15.6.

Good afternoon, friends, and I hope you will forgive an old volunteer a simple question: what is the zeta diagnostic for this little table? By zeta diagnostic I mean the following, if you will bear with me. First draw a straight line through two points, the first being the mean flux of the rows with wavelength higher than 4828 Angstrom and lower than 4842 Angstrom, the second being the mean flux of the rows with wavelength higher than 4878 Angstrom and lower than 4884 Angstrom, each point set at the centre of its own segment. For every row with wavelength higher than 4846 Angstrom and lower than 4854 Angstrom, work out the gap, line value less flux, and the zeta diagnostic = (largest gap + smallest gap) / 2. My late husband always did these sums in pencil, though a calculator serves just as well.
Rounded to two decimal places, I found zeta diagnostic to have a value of 0.72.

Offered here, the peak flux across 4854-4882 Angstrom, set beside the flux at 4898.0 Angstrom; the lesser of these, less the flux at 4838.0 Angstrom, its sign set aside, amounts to 0.10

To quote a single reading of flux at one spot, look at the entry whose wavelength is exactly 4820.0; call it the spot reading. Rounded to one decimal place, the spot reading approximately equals 16.2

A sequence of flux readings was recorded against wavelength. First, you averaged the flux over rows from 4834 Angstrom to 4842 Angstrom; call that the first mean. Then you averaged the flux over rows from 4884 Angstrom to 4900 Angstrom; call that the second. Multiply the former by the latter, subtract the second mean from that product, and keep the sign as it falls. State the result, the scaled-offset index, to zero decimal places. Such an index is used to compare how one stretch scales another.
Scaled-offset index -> 234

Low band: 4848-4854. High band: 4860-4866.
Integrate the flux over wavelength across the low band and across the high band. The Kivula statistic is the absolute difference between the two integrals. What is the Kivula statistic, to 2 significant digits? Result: 21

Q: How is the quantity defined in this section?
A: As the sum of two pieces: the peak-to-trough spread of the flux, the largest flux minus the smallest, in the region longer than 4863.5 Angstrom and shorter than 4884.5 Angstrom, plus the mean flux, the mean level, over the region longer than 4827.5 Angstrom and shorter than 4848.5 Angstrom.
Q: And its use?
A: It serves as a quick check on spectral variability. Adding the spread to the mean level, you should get 19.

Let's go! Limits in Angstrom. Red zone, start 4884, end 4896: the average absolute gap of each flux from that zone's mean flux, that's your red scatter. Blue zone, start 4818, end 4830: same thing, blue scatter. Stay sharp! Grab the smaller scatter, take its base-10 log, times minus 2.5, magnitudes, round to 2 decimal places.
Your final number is 2.06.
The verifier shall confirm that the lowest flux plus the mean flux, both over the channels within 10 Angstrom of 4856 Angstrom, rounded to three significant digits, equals 24.3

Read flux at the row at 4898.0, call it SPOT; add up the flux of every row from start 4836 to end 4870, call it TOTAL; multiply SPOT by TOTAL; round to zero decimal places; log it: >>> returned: 2476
